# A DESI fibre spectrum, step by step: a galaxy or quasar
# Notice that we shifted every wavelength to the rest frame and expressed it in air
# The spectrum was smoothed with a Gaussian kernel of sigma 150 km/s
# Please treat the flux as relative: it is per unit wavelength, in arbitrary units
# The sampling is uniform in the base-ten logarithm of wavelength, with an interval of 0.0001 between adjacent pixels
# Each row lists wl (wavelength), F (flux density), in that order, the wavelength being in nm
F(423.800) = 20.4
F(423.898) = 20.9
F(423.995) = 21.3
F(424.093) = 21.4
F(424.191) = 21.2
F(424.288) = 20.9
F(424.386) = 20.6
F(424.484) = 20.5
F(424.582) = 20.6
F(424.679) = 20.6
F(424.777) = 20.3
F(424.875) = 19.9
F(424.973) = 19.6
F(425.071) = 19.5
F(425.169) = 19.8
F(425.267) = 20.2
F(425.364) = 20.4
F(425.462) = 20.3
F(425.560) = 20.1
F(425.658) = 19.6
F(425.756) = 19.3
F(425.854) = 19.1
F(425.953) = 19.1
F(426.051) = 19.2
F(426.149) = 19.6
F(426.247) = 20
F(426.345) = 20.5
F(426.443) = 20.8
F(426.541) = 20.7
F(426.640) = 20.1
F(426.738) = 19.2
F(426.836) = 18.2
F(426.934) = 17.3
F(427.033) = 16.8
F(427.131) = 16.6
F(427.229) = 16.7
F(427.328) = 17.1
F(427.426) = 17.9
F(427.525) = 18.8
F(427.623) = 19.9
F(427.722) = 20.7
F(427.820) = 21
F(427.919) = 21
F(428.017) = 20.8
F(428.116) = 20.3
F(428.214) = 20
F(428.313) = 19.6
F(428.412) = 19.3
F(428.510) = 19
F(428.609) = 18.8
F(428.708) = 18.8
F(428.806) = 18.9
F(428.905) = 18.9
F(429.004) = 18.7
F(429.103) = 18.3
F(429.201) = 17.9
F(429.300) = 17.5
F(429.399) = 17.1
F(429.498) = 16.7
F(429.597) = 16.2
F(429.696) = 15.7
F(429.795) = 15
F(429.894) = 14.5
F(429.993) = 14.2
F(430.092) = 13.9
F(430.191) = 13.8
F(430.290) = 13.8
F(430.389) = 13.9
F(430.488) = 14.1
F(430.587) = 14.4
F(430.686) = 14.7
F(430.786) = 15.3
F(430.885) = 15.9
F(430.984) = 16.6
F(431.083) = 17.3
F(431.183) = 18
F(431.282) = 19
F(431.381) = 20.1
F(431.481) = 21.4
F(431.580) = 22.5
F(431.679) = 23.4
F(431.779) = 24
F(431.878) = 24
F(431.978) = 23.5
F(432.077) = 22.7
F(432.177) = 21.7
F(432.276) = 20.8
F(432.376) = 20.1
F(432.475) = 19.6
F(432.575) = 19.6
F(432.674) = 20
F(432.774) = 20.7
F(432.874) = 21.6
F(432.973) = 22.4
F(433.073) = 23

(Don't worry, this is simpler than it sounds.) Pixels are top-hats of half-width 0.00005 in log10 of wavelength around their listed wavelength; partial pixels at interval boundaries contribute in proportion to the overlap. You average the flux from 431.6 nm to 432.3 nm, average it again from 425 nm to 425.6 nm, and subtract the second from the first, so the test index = 3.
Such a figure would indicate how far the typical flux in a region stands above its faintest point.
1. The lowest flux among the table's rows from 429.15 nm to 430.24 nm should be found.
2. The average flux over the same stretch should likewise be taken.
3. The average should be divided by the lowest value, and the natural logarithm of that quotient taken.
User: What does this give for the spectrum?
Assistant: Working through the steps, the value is 0.13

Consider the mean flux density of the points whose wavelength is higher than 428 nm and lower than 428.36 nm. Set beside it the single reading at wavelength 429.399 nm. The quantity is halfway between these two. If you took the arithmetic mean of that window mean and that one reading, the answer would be 18.6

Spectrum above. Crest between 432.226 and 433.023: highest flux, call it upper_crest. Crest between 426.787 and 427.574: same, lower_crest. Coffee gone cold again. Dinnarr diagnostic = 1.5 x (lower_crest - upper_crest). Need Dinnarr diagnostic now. -5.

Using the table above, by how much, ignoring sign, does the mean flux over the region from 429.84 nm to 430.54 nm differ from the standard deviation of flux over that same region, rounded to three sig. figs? 13.8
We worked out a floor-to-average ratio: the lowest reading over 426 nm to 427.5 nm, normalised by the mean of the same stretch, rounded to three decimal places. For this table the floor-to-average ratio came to 0.887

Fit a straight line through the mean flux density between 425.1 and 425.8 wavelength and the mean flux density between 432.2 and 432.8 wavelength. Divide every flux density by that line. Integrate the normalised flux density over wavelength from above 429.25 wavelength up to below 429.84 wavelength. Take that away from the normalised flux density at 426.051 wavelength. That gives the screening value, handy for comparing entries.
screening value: 0.48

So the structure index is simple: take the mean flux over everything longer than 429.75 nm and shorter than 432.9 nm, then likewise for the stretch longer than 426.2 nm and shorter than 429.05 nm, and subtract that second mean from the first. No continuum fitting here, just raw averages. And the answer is -1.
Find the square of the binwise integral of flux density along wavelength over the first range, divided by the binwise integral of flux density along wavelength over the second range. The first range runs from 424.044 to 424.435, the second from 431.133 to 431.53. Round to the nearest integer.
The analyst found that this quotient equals 9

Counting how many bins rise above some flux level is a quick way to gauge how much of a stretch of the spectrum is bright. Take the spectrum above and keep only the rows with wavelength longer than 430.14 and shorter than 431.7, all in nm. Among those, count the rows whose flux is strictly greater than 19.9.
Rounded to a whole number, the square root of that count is 2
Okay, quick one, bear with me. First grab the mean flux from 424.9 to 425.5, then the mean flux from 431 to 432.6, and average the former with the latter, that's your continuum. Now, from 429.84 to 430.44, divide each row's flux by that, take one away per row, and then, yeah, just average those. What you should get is -0.32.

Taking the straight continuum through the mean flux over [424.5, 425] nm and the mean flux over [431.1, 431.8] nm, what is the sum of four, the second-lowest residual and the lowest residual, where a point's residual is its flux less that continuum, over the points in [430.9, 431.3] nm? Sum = -4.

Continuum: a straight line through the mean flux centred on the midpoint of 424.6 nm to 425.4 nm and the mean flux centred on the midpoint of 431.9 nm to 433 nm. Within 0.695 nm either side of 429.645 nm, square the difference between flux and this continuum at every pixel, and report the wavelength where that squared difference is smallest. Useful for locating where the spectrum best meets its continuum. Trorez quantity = 429.004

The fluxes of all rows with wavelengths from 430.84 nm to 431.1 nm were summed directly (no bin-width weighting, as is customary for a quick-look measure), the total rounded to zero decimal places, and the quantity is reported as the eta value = 50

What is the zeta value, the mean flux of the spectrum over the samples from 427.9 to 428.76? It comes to 19.7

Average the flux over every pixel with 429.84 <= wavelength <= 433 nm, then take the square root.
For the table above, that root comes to 4.32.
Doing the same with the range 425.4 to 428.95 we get 4.39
